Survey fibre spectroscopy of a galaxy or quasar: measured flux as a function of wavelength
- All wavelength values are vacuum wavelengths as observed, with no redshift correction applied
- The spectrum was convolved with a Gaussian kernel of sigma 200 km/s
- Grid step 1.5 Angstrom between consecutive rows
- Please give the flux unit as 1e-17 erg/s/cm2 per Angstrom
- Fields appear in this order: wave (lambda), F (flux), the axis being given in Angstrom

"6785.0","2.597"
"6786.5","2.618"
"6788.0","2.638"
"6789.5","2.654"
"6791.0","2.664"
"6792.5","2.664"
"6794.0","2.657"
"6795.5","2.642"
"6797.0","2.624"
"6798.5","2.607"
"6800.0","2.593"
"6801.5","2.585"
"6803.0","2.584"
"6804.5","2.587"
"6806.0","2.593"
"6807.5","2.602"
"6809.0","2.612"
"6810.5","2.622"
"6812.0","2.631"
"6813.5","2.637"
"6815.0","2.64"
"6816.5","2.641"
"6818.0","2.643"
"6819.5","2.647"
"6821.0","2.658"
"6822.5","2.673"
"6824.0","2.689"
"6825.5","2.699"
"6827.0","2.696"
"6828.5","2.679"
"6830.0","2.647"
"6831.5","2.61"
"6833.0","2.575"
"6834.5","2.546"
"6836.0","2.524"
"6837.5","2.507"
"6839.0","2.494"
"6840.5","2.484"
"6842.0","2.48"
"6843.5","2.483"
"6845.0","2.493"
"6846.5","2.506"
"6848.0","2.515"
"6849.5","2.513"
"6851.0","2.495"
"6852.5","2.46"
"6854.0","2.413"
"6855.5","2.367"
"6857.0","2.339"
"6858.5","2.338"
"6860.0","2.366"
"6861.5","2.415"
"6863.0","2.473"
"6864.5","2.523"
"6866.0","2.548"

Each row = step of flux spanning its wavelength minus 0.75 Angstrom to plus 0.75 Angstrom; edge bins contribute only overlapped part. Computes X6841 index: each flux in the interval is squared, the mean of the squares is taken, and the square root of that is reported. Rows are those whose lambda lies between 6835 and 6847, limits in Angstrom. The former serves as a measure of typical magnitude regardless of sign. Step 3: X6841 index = 2.50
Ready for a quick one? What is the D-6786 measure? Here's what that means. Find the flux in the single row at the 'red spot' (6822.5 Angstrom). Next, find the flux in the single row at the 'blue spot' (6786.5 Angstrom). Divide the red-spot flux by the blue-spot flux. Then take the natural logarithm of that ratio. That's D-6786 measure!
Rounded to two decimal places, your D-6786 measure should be 0.02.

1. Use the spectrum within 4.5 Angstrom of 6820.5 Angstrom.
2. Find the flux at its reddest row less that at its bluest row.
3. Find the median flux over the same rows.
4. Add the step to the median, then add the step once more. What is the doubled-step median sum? 2.75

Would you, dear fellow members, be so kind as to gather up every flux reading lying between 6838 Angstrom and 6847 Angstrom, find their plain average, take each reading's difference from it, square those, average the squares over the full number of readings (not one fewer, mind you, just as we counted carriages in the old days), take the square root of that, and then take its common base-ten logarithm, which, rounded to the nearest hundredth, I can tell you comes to -2.05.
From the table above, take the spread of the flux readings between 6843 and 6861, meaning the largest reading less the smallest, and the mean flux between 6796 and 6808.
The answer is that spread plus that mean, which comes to 2.77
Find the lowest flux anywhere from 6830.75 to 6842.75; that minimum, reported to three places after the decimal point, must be 2.480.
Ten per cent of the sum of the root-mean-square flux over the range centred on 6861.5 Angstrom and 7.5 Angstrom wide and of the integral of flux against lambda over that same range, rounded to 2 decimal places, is 2.06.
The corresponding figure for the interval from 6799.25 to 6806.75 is 2.20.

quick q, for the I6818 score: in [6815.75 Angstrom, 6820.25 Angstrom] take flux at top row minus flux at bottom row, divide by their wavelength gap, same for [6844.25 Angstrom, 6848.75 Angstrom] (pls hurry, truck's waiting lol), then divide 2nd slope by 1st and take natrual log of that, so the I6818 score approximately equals 1.3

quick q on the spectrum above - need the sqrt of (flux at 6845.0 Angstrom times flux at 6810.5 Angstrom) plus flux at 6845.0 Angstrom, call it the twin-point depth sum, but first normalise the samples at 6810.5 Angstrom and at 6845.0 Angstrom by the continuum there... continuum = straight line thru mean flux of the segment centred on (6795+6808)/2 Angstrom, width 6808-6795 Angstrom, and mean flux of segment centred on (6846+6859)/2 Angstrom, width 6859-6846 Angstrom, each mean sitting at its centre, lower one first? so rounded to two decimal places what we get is 2.03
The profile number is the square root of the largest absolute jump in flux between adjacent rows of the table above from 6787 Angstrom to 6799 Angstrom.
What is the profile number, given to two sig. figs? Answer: 0.13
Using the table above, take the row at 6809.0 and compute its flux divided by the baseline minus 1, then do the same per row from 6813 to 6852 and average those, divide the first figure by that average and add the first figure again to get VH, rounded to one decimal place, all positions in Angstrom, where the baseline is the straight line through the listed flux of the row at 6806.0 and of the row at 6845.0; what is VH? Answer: 0.5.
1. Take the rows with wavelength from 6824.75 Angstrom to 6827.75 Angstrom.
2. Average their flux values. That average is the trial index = 2.70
